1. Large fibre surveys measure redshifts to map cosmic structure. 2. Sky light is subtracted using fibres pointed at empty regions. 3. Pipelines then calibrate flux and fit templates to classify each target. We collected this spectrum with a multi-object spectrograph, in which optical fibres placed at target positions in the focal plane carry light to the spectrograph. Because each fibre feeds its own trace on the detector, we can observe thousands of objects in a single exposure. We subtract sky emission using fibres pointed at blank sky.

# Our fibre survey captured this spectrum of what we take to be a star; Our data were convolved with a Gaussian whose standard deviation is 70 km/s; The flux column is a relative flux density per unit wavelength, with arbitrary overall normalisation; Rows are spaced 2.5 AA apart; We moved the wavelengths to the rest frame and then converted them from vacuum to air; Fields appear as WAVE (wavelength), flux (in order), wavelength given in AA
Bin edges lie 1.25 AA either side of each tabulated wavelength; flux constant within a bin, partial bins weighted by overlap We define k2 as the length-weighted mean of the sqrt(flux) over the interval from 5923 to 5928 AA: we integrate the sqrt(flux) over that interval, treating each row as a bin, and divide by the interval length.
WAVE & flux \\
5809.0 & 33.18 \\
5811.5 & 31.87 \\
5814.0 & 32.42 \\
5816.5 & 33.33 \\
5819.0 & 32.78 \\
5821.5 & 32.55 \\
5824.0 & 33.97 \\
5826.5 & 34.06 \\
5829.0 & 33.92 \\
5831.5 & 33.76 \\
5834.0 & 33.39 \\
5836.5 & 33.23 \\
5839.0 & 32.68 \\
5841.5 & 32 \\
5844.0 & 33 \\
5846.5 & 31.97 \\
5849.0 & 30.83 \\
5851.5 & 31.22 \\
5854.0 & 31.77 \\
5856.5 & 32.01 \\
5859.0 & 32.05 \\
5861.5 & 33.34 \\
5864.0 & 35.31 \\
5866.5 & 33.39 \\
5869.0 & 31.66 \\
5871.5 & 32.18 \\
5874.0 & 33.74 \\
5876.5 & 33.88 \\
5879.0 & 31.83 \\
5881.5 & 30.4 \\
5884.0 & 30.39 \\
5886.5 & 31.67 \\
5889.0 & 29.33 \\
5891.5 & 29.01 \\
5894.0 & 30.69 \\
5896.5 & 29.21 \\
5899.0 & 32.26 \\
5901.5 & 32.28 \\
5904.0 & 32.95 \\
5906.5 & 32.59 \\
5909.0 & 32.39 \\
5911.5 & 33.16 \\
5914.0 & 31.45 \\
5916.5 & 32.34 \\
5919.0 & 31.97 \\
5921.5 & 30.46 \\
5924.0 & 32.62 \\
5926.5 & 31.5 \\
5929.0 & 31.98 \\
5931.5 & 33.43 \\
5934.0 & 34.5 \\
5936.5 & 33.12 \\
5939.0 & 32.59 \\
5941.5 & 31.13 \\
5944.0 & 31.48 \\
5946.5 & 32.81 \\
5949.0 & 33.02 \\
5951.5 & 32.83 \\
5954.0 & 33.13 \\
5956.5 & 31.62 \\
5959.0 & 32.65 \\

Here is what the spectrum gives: 5.66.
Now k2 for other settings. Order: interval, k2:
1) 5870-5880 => 5.74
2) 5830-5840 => 5.77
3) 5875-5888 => 5.62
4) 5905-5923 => 5.66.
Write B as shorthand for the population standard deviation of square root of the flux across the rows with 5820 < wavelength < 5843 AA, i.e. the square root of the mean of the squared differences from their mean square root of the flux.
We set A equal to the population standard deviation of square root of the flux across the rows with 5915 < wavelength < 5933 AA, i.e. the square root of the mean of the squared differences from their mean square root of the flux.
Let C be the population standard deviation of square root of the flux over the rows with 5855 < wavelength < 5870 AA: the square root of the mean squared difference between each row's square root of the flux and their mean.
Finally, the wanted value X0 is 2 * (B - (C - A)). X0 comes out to 0.06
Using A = 0.08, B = 0.060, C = 0.107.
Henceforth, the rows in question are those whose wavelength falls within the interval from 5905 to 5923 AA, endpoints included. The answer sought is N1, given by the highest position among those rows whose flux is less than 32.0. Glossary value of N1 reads 5921.5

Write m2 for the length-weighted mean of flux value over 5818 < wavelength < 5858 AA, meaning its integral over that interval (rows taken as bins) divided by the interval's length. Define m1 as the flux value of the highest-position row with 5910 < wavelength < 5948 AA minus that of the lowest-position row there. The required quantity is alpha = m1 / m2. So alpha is -0.01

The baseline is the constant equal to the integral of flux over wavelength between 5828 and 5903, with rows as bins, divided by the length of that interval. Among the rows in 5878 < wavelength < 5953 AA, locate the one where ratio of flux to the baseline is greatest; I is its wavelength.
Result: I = 5934.0 AA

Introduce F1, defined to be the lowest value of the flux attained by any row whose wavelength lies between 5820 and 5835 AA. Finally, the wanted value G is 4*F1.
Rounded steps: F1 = 32.55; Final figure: 130.2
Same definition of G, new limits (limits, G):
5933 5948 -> 124.5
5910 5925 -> 121.8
